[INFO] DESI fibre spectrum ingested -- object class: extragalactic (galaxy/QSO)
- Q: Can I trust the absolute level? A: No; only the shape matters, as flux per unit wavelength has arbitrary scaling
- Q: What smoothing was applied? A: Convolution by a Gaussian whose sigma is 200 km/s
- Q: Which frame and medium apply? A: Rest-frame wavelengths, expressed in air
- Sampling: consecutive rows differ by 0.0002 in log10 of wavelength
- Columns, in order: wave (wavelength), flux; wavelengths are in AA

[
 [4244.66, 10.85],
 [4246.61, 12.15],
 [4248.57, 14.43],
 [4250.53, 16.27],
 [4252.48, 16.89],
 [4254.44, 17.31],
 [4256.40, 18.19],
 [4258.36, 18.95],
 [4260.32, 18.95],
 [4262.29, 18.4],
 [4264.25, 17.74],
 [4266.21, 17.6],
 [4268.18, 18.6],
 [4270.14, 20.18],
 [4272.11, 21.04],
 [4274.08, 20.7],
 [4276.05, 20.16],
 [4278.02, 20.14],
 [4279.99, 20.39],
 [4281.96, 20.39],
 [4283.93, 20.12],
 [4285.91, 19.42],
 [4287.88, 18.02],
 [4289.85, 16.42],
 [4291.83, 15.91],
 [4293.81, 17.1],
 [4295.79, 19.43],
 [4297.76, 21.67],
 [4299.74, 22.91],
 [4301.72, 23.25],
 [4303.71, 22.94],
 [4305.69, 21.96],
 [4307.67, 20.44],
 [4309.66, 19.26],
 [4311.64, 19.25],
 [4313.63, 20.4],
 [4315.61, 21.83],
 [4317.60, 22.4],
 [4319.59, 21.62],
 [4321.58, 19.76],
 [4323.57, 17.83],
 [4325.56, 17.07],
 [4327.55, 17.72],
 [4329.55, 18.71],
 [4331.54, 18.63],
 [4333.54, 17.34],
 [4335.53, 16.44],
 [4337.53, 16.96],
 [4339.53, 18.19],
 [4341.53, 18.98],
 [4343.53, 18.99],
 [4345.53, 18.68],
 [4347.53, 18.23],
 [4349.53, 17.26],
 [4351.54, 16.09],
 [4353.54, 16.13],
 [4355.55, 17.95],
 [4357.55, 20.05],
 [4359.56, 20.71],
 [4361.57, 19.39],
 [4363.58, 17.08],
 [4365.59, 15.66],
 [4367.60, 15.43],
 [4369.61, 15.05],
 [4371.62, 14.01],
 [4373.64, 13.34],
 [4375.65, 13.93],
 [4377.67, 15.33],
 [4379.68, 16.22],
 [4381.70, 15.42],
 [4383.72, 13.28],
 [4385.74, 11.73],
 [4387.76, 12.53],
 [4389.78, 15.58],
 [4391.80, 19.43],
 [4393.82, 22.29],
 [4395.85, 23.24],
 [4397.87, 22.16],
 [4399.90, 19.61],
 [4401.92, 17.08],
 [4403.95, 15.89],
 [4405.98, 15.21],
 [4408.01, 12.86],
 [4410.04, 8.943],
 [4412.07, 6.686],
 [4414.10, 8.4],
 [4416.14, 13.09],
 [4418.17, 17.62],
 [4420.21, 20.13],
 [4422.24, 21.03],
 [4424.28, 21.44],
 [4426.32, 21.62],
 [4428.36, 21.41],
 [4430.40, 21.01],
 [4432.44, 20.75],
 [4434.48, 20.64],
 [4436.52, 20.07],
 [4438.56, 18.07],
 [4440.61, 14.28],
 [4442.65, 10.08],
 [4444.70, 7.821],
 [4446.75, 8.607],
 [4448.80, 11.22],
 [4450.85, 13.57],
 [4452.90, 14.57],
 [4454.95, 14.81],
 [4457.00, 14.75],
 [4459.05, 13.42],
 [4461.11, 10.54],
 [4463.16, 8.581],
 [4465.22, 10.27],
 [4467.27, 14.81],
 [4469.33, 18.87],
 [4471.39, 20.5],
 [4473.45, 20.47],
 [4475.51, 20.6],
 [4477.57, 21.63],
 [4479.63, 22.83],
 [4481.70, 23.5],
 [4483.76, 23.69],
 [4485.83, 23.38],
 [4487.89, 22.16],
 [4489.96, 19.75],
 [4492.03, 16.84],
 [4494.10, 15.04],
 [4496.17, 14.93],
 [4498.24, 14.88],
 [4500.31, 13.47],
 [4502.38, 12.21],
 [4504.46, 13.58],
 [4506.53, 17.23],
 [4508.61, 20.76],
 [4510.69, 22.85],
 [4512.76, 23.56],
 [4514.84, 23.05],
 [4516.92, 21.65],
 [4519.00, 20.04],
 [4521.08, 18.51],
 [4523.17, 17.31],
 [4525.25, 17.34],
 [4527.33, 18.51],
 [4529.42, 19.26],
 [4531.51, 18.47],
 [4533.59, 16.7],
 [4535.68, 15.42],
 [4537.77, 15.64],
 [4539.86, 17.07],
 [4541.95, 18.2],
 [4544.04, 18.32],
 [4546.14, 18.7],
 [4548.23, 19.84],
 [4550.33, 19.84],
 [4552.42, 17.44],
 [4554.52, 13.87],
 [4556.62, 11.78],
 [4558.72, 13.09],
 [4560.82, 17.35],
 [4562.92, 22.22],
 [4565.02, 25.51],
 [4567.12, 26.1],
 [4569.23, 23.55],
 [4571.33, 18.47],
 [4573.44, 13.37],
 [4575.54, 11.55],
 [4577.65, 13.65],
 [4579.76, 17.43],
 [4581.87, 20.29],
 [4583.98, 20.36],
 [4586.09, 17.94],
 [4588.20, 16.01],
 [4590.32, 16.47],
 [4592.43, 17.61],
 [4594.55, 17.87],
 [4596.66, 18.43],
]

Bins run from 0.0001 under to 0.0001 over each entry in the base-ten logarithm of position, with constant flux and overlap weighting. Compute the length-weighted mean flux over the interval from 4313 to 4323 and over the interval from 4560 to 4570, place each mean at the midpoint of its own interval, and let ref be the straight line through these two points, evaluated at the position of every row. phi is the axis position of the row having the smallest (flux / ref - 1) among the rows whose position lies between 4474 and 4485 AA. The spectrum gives 4475.51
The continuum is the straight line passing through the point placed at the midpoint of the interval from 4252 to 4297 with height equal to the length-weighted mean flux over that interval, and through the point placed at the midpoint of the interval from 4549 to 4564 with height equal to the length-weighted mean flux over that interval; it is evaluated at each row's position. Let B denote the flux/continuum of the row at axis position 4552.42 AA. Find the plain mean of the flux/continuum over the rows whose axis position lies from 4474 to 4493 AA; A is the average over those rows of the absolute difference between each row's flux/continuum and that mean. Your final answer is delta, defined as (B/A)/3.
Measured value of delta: 3.56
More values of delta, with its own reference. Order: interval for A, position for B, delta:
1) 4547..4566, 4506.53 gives 1.59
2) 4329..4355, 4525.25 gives 6.65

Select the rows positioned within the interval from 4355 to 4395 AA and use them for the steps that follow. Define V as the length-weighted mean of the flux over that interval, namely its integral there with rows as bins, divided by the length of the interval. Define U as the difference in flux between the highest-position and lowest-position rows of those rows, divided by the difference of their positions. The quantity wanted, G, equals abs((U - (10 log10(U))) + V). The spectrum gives 25.8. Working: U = 0.11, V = 16.2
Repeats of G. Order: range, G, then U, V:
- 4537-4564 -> 23.3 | 0.26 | 17.2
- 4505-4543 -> 34.6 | 0.03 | 18.9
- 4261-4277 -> 28.3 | 0.13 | 19.3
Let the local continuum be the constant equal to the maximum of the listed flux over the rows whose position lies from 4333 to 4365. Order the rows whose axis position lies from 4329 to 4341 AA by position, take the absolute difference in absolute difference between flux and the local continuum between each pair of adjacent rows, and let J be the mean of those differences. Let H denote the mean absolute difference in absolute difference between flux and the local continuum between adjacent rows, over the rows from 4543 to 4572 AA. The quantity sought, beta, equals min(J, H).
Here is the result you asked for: 0.80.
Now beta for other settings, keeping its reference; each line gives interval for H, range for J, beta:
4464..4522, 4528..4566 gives 1.40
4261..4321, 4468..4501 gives 0.74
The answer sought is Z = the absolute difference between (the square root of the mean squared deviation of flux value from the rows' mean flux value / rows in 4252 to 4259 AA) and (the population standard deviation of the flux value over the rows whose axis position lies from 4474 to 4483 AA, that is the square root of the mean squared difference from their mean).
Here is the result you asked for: 0.3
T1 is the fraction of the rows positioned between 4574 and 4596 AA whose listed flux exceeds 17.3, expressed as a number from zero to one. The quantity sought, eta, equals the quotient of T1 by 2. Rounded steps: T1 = 0.60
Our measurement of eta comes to 0.30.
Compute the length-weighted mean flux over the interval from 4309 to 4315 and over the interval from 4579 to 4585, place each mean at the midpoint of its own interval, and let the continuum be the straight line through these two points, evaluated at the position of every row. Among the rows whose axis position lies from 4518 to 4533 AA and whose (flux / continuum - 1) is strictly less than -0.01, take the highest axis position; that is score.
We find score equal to 4531.51 AA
